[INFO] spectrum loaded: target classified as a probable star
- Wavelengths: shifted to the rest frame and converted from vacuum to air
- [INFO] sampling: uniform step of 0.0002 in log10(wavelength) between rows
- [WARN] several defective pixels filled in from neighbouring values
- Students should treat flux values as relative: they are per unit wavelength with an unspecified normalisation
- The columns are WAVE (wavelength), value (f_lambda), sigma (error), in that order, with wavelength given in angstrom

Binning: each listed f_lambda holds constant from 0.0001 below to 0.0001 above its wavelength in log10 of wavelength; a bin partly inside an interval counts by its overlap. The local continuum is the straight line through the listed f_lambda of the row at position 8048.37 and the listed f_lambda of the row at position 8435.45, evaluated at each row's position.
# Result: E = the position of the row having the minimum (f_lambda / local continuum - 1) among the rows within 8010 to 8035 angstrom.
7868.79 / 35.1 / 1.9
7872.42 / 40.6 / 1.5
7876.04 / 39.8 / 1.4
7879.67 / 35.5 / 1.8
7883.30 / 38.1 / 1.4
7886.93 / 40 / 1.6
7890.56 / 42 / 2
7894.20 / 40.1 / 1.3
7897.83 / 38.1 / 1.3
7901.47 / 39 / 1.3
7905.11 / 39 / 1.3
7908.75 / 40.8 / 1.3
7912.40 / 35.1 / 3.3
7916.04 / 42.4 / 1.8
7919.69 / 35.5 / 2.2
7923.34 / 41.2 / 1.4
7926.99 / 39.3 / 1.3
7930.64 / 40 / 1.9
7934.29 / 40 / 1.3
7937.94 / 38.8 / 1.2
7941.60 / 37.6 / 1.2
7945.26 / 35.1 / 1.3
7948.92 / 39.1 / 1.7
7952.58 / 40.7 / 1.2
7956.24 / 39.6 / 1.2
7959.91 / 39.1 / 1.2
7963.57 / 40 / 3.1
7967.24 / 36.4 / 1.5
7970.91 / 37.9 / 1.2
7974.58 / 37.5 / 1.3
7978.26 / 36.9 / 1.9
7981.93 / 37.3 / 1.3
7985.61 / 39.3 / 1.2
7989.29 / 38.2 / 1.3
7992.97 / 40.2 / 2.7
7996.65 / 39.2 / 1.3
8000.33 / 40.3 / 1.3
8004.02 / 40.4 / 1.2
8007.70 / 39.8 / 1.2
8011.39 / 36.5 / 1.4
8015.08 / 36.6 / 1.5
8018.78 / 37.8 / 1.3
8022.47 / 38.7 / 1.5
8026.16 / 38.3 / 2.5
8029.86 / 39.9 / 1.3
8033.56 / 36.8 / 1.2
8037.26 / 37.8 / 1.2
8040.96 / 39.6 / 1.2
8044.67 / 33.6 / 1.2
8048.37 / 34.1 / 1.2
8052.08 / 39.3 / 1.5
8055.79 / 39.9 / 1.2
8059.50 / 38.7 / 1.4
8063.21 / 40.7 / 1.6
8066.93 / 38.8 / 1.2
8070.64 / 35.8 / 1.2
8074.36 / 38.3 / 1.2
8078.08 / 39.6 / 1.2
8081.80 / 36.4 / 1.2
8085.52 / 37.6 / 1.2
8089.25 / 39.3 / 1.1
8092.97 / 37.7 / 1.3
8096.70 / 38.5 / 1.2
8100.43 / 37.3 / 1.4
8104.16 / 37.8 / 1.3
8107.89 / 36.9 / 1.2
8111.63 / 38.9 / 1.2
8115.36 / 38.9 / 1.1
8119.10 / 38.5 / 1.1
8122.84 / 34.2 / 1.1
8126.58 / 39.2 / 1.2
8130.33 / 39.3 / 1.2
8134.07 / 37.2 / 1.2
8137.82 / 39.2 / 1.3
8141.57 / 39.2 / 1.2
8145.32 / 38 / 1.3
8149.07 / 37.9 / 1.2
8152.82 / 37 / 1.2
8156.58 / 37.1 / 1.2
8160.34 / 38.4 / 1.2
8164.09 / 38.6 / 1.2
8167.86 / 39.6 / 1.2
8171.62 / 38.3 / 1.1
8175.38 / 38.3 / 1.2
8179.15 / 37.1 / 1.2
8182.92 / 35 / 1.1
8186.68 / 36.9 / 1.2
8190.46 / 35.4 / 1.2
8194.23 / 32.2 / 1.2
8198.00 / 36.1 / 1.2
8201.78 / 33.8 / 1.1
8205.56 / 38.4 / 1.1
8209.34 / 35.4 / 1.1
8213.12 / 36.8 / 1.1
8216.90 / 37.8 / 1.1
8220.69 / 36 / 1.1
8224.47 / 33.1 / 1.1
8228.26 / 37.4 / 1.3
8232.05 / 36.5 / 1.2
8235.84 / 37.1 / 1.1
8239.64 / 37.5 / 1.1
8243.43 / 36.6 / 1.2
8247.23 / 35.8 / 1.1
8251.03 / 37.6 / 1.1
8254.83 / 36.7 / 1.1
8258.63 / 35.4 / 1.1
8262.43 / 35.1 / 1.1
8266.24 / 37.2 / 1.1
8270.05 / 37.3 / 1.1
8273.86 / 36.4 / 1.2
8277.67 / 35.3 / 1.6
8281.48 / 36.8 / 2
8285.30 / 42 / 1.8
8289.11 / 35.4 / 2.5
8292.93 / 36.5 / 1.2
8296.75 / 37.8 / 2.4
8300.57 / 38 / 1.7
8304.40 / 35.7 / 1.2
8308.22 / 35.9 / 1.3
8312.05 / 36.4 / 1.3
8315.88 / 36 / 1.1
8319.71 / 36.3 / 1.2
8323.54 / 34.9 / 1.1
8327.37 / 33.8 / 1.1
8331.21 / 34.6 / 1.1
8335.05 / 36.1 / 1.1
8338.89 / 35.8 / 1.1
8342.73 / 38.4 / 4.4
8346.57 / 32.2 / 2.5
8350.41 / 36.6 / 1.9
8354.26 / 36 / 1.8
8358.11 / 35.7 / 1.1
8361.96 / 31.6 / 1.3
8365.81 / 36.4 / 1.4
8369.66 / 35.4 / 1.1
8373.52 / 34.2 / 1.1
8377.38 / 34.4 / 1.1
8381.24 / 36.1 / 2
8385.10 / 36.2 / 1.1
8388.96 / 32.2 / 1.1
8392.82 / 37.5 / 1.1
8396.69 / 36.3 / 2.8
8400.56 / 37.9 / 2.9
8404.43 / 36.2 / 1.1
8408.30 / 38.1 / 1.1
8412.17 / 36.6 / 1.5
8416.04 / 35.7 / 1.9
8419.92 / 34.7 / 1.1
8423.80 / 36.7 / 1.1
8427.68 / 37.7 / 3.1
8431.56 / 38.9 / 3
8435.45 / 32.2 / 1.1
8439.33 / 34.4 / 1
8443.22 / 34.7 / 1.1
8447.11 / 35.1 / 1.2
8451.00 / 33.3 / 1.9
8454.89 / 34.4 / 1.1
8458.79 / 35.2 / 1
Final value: 8011.39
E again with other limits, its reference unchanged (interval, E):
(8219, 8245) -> 8224.47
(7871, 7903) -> 7879.67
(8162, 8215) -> 8194.23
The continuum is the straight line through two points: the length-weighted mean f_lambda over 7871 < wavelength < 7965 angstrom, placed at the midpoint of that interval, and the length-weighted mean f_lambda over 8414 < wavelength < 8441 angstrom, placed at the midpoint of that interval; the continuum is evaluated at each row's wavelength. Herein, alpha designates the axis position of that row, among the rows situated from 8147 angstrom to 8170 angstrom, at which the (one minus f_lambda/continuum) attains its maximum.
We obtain 8152.82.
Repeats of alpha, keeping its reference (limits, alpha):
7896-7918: 7912.40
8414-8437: 8435.45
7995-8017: 8011.39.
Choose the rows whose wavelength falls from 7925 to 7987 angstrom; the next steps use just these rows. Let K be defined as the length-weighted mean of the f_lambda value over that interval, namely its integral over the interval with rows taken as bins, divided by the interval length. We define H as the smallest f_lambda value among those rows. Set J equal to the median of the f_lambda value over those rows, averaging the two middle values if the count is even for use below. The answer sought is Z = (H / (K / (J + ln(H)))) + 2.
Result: 41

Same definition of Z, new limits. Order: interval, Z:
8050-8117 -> 41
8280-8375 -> 37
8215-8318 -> 38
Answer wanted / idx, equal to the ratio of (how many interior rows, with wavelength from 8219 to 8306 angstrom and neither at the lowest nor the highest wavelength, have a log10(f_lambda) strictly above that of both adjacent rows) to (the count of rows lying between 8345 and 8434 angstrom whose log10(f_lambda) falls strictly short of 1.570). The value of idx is 0.33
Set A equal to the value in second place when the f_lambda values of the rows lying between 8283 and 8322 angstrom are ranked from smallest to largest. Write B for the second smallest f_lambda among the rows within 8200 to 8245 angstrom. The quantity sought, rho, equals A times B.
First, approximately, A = 35.7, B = 33.8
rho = 1207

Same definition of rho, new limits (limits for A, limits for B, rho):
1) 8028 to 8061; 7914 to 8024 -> 1211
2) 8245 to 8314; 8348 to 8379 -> 1207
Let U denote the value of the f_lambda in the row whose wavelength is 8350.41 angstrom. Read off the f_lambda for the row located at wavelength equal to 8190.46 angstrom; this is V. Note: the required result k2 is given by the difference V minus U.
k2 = -1.2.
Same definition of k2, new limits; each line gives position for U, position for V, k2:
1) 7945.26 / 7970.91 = 2.8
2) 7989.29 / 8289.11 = -2.8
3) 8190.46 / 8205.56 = 3.0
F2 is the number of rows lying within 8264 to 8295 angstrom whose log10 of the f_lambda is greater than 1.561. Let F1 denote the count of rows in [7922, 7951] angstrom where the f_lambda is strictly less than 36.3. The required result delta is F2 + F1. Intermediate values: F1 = 1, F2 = 6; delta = 7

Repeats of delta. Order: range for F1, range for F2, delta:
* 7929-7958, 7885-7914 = 8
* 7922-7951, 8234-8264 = 6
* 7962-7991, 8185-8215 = 3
